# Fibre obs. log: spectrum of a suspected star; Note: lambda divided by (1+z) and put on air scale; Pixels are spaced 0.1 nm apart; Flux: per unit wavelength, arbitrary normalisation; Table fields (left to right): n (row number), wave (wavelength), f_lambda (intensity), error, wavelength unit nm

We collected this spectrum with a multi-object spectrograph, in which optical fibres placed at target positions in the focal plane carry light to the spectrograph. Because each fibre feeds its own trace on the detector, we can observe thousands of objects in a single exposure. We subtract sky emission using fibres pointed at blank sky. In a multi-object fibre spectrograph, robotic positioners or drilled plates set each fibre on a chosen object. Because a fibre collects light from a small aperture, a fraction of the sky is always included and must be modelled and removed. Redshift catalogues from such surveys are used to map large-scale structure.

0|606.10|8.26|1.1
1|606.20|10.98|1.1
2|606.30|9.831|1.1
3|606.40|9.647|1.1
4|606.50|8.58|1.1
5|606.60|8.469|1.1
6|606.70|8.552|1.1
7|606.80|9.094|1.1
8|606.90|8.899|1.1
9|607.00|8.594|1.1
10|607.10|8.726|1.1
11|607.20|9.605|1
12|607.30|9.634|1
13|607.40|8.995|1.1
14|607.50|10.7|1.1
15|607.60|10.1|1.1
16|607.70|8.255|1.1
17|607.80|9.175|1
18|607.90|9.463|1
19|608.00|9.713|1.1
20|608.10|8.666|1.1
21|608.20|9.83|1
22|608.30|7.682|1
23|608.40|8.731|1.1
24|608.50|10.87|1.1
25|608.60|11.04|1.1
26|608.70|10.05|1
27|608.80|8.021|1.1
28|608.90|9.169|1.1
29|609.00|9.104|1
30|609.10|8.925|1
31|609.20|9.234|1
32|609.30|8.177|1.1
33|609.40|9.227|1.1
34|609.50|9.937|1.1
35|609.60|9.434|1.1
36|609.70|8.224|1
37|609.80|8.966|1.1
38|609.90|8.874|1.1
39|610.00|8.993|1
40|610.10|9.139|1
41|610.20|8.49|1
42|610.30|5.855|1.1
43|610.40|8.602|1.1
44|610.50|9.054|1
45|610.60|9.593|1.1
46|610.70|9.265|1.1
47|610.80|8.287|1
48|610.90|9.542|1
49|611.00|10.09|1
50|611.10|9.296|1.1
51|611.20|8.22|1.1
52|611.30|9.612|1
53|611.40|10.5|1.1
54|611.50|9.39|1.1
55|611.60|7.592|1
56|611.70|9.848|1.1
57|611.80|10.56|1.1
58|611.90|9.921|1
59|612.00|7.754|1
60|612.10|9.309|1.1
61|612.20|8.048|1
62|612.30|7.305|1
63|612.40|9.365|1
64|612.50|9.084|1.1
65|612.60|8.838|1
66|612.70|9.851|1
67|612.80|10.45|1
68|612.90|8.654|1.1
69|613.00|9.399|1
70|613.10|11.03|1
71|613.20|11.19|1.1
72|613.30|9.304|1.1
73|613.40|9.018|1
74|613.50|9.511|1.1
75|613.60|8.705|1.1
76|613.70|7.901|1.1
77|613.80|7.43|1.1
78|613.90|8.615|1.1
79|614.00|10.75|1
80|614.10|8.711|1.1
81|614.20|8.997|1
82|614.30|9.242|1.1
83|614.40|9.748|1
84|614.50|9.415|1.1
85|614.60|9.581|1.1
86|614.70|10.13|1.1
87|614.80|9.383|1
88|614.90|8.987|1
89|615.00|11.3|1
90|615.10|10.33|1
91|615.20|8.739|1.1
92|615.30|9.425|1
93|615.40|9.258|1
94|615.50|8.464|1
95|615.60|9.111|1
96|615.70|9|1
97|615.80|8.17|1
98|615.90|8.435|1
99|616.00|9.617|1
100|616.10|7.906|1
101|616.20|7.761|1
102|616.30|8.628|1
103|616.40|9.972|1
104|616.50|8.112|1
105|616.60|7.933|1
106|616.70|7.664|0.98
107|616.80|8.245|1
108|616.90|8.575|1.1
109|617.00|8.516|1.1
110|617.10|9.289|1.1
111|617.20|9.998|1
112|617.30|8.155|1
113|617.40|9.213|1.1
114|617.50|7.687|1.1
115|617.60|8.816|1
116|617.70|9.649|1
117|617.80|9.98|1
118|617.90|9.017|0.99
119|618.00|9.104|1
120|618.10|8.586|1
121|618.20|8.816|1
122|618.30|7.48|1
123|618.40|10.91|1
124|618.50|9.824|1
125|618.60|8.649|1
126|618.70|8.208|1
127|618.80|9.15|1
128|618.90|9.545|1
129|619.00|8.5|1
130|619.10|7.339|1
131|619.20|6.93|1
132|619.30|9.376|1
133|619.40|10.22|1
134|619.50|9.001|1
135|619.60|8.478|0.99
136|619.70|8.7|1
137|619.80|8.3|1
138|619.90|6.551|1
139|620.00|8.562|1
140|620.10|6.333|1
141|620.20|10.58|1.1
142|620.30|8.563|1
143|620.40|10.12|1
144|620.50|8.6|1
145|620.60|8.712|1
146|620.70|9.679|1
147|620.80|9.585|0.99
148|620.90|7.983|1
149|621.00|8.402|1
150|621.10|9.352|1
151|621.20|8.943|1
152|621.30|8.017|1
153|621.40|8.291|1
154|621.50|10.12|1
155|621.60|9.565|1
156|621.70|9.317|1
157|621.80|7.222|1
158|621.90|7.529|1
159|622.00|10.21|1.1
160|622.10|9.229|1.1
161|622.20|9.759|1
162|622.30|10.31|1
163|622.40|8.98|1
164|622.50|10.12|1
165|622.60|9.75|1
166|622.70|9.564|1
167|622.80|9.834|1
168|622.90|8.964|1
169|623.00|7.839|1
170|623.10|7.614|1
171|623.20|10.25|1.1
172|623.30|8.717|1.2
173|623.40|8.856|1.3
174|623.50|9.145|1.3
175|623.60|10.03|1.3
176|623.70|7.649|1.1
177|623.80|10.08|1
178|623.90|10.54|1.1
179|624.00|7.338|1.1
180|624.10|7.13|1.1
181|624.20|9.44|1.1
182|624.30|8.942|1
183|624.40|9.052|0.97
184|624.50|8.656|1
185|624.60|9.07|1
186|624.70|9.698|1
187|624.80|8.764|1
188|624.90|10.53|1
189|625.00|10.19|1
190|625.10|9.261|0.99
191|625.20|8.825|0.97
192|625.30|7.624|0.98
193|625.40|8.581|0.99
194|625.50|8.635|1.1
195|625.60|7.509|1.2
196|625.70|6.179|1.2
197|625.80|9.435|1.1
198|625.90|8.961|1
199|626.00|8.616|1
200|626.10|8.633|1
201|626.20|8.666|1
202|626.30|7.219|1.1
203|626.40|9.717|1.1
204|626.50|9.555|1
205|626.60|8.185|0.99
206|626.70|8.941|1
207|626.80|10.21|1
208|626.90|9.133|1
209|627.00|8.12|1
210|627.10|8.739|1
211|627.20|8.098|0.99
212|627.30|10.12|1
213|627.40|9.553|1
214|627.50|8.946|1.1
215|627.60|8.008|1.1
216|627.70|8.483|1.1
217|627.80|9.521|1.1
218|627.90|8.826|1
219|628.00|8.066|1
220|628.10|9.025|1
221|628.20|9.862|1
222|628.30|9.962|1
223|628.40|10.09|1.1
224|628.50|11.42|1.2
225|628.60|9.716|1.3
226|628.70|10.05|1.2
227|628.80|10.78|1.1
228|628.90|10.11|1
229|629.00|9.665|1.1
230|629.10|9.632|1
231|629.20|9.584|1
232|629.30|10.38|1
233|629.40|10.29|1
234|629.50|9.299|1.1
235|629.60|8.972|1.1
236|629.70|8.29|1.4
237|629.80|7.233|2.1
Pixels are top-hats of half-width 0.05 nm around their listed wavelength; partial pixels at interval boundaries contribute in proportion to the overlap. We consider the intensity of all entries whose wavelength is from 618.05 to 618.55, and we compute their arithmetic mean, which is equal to 9.1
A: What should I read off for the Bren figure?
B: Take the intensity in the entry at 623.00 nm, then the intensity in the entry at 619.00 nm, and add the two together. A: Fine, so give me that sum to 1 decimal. 16.3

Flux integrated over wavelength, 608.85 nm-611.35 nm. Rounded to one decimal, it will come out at 22.3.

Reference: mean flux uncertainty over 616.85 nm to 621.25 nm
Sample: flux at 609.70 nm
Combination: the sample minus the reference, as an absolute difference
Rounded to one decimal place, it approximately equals 7.2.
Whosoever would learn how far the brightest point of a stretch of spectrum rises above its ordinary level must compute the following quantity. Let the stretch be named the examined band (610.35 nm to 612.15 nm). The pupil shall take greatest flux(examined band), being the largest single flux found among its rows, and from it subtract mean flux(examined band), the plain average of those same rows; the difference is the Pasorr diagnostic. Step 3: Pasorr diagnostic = 1.3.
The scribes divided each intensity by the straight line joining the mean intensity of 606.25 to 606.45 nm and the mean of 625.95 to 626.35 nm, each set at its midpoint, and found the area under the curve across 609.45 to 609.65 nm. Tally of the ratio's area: 0.204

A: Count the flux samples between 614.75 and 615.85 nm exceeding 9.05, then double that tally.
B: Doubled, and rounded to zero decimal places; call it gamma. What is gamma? 12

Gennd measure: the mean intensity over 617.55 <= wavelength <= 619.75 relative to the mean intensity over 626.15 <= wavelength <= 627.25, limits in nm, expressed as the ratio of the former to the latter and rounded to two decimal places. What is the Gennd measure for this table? 1.02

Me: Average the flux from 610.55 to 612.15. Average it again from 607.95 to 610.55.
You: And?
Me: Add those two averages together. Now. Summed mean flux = 18.3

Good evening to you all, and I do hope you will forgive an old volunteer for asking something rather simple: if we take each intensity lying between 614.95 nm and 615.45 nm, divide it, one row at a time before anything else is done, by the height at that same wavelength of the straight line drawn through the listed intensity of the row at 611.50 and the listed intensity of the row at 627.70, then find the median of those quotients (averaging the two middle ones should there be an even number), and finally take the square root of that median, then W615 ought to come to 1.01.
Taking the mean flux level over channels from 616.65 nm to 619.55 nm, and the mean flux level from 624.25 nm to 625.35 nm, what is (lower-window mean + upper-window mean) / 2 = 9.0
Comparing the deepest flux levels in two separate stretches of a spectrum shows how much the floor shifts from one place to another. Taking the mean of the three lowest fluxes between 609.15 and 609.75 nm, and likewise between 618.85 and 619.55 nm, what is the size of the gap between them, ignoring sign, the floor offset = 1.0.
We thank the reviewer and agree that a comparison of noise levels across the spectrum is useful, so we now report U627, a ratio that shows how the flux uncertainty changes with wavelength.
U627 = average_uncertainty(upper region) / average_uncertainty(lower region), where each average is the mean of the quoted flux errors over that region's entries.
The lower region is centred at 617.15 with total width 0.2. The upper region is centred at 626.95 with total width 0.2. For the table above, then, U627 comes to 0.95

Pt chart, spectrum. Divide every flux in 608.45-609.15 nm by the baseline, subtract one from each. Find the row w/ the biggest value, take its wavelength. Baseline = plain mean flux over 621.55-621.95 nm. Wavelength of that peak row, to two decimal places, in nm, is 608.60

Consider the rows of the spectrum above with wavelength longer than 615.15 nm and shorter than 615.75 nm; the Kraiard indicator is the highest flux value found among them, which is 9.425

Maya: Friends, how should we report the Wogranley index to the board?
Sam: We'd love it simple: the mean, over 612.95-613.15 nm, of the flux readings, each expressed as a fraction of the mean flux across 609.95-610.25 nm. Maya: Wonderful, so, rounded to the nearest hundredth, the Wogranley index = 1.15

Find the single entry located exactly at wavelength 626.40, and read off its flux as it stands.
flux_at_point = 9.717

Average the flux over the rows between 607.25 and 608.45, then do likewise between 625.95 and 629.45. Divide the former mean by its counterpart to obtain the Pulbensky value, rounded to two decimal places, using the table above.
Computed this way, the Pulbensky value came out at 0.99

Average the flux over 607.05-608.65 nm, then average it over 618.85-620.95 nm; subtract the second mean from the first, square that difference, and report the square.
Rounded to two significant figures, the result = 0.64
